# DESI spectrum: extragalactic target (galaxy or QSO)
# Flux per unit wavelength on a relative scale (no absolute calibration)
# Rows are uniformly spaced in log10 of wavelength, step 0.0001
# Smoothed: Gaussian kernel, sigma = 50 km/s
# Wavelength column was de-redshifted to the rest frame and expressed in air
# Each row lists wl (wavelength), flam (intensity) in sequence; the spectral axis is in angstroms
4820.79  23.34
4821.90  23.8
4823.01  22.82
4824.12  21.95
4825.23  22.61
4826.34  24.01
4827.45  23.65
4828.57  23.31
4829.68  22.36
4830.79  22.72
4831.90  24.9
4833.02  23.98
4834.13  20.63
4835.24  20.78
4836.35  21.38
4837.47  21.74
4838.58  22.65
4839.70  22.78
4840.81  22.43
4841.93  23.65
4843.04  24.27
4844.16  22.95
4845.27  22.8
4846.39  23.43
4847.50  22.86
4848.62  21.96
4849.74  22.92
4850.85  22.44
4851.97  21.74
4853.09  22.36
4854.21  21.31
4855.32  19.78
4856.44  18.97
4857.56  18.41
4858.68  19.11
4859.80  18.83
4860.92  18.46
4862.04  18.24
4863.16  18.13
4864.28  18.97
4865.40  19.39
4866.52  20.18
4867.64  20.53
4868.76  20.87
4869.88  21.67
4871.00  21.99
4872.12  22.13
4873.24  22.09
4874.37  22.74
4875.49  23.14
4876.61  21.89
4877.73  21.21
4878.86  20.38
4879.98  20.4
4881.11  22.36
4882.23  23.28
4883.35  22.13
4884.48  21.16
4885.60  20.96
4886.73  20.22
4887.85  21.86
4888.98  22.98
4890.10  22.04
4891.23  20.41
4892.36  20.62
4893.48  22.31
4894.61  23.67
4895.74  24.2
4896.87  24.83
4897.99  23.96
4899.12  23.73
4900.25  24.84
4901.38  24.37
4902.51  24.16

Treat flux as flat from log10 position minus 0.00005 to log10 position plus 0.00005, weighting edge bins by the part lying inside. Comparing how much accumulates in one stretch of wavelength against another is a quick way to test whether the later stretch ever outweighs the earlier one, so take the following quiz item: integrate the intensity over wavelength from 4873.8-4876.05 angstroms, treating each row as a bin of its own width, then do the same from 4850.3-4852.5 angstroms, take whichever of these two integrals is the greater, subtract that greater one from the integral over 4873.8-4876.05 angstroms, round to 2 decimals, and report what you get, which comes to 0.00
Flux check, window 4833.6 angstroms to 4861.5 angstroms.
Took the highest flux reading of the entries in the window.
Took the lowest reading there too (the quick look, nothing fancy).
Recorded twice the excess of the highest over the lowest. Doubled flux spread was 12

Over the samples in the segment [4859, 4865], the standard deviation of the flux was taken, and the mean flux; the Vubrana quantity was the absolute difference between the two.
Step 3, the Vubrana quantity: 18.2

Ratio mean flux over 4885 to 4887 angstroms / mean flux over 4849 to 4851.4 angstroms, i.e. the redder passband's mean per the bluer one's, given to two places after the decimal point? 0.91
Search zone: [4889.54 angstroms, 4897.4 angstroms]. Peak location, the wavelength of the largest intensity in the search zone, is 4896.87 angstroms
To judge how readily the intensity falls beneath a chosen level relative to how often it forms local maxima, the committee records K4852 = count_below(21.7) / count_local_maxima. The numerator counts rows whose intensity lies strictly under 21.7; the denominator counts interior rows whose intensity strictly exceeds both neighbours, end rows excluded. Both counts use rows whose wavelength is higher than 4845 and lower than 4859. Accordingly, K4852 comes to 1.7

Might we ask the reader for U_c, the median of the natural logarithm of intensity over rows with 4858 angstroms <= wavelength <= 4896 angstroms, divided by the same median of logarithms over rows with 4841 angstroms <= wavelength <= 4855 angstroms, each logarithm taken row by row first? 0.98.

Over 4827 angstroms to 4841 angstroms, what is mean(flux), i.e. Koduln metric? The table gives 22.6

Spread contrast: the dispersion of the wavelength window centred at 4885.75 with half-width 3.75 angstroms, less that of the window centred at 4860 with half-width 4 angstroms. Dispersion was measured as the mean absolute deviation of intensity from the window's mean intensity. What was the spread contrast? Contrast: 0.5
